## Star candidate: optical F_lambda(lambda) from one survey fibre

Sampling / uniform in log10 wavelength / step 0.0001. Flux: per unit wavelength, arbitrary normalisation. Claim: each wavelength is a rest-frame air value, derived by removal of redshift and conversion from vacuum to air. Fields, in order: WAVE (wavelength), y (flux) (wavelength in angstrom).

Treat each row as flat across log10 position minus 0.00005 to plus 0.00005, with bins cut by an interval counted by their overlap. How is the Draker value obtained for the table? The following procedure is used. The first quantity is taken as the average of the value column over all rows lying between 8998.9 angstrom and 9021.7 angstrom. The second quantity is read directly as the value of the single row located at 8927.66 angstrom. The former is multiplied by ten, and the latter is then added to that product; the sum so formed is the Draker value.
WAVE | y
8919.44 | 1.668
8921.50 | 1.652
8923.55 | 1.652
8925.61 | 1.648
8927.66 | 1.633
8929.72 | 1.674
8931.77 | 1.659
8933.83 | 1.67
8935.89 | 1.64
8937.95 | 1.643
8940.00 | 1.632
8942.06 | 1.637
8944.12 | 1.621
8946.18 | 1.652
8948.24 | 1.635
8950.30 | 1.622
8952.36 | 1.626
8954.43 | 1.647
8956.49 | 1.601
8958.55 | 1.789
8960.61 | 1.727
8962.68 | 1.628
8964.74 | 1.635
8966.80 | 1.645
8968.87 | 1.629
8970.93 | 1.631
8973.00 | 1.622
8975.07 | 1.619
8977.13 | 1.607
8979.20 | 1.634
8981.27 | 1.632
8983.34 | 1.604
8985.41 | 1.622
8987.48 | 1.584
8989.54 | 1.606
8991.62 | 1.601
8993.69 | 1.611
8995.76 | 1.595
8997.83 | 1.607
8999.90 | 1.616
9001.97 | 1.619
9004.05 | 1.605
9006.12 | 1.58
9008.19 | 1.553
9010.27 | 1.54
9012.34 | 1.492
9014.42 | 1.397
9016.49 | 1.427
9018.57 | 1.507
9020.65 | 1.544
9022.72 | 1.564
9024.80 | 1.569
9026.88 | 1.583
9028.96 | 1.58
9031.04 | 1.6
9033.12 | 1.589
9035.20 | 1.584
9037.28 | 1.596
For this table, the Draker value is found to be 17.0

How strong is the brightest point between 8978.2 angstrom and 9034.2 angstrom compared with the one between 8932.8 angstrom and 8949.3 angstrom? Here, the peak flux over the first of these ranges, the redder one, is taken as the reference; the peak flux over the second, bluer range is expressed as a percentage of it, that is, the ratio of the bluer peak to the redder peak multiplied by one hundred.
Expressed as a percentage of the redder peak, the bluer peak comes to 102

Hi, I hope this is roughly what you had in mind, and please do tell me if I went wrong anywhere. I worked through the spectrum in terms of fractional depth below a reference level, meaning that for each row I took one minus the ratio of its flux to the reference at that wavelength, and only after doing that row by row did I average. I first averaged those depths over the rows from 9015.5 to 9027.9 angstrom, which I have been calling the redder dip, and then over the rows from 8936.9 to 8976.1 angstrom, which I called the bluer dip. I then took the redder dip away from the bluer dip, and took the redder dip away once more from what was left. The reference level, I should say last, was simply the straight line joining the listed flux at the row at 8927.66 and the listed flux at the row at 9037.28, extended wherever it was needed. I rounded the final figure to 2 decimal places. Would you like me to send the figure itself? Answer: -0.10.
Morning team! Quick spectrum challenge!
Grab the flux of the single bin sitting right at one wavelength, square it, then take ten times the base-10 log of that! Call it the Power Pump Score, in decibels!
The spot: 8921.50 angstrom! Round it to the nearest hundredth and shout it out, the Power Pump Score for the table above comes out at 4.36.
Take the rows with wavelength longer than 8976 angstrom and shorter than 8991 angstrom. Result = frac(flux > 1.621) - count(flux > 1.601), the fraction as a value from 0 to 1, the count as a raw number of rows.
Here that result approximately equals -5.6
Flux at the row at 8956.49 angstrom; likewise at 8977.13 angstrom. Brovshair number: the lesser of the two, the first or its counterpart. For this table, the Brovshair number 1.60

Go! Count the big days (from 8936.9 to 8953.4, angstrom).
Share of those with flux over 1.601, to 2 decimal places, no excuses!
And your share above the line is 1.00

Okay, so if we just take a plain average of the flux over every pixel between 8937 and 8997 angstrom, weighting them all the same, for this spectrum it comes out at 1.63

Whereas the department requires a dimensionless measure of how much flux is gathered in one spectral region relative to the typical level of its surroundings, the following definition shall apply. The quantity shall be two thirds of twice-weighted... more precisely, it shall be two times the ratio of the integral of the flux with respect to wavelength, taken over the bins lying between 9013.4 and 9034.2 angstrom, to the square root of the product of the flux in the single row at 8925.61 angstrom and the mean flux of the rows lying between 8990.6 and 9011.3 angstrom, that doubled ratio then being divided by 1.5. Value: 26.3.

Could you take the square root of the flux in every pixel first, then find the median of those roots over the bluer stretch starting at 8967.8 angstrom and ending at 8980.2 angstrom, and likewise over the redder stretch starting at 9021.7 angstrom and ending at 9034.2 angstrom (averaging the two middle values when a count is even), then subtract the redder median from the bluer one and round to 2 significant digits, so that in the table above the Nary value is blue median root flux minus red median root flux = 0.017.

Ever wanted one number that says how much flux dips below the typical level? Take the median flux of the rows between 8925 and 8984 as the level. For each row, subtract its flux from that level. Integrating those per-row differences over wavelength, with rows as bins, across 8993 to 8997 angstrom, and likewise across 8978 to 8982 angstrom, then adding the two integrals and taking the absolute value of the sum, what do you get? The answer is 0.13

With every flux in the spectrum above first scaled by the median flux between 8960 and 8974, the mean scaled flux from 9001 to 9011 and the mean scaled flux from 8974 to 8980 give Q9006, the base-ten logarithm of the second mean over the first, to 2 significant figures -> 0.011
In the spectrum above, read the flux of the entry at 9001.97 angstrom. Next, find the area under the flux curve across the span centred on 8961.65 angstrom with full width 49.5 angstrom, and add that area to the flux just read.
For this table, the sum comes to 82.8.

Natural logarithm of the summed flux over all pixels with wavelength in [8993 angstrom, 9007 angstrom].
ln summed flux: 2.42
